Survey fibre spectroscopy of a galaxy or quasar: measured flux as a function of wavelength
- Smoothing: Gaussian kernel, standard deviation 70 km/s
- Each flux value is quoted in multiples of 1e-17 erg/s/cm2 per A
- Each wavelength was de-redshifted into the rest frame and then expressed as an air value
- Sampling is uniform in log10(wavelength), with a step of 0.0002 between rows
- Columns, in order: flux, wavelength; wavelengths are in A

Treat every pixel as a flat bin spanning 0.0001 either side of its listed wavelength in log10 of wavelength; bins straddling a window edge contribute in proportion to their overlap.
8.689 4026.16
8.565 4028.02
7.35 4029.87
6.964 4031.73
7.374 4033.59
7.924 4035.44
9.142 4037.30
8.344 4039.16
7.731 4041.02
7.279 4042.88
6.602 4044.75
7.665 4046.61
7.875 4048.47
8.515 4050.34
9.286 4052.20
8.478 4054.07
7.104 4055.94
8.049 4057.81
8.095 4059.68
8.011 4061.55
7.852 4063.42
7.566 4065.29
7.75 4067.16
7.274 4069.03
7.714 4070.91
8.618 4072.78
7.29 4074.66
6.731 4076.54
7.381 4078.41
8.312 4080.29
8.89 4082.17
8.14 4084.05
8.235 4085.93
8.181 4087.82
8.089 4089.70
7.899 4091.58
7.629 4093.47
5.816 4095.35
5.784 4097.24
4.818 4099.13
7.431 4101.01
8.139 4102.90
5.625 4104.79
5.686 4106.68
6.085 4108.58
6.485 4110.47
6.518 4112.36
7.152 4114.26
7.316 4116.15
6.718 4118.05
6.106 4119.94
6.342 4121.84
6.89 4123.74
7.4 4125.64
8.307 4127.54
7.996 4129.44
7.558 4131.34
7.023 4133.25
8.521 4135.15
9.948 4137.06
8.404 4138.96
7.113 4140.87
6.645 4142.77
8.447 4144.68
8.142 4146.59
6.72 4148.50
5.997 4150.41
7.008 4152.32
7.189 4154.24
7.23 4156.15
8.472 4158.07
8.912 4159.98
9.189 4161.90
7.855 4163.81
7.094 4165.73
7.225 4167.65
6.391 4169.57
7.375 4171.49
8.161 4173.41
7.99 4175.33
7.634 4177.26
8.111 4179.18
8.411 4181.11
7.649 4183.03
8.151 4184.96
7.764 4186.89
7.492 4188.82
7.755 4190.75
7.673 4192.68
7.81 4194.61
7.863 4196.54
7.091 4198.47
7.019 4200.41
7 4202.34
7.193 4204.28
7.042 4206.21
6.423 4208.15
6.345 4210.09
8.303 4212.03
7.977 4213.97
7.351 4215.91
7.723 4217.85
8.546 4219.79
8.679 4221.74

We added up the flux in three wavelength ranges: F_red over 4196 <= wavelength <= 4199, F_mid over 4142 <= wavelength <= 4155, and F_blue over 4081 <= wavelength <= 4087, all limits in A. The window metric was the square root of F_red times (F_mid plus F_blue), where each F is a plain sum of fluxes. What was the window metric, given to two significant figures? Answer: 34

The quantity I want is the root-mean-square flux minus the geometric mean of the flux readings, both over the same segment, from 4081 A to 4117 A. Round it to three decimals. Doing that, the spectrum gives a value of 0.186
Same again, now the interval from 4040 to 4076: 0.046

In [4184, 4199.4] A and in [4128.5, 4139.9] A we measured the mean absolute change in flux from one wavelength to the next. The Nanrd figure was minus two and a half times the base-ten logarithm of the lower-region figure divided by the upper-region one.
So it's -1.5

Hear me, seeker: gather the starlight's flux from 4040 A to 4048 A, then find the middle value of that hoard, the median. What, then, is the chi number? 7.5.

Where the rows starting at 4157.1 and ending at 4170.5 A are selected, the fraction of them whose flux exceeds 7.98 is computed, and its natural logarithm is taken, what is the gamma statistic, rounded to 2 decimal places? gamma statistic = -0.85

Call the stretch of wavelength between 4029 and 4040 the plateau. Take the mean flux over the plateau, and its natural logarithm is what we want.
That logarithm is 2.06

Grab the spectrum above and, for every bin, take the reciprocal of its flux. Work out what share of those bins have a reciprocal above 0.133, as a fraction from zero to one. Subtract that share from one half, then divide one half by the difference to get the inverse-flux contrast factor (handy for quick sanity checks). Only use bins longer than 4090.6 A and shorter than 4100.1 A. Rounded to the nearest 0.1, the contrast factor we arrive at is -5.0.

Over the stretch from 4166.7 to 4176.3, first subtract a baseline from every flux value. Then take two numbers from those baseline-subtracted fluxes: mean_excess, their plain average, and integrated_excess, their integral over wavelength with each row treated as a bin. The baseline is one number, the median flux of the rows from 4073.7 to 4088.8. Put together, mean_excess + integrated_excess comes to -7.8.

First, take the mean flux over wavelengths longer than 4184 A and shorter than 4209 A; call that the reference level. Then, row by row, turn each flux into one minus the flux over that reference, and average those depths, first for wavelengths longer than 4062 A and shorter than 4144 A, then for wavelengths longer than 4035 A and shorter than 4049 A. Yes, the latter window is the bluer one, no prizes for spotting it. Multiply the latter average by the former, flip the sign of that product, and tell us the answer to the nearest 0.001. 0.001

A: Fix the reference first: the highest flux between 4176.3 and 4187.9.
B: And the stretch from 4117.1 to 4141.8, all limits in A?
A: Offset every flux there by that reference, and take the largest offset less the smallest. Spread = 3.8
